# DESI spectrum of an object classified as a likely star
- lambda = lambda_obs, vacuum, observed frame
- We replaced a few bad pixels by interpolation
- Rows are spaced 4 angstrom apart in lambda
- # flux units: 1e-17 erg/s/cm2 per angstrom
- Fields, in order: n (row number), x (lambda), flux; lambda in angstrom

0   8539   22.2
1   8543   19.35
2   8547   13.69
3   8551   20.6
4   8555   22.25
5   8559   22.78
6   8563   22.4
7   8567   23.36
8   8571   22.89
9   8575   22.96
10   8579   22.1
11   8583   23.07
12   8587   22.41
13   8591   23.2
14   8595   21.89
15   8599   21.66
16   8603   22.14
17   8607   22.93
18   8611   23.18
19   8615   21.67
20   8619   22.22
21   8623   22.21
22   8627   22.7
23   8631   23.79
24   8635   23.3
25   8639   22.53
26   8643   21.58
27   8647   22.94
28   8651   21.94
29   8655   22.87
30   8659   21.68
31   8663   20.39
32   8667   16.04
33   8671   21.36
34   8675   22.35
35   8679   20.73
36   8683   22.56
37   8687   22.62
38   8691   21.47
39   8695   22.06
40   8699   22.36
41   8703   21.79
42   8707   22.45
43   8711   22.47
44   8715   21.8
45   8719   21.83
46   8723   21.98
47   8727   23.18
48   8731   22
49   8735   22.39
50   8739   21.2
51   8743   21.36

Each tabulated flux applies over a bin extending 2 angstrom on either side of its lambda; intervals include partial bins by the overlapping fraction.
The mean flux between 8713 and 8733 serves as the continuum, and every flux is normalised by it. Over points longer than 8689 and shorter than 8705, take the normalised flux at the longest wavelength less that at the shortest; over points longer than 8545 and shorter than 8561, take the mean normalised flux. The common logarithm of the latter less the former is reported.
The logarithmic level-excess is -0.055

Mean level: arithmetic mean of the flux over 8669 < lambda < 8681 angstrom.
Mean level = 21.5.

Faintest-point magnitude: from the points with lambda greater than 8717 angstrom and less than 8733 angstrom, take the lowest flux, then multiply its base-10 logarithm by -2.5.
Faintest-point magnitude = -3.35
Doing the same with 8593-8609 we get -3.34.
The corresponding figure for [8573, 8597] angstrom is -3.35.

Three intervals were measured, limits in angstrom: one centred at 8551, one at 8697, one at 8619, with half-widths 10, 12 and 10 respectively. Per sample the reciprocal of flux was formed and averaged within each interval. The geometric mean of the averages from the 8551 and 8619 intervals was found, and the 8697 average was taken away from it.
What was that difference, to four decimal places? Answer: 0.0032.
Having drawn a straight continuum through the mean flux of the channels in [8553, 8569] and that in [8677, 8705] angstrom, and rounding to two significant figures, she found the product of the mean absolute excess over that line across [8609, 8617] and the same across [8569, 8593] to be 0.30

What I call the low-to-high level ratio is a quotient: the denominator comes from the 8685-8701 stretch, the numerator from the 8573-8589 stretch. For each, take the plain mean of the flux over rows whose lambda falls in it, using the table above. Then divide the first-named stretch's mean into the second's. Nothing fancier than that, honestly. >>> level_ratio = 1.023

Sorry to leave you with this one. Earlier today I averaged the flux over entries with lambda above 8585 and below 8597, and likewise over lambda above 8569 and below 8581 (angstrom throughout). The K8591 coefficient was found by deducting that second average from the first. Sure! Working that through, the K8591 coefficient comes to -0.15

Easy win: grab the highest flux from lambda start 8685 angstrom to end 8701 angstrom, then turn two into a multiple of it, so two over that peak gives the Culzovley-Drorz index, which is 0.0884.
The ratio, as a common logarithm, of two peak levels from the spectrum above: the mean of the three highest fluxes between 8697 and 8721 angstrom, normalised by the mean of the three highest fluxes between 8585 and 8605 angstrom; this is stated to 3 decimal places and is -0.003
